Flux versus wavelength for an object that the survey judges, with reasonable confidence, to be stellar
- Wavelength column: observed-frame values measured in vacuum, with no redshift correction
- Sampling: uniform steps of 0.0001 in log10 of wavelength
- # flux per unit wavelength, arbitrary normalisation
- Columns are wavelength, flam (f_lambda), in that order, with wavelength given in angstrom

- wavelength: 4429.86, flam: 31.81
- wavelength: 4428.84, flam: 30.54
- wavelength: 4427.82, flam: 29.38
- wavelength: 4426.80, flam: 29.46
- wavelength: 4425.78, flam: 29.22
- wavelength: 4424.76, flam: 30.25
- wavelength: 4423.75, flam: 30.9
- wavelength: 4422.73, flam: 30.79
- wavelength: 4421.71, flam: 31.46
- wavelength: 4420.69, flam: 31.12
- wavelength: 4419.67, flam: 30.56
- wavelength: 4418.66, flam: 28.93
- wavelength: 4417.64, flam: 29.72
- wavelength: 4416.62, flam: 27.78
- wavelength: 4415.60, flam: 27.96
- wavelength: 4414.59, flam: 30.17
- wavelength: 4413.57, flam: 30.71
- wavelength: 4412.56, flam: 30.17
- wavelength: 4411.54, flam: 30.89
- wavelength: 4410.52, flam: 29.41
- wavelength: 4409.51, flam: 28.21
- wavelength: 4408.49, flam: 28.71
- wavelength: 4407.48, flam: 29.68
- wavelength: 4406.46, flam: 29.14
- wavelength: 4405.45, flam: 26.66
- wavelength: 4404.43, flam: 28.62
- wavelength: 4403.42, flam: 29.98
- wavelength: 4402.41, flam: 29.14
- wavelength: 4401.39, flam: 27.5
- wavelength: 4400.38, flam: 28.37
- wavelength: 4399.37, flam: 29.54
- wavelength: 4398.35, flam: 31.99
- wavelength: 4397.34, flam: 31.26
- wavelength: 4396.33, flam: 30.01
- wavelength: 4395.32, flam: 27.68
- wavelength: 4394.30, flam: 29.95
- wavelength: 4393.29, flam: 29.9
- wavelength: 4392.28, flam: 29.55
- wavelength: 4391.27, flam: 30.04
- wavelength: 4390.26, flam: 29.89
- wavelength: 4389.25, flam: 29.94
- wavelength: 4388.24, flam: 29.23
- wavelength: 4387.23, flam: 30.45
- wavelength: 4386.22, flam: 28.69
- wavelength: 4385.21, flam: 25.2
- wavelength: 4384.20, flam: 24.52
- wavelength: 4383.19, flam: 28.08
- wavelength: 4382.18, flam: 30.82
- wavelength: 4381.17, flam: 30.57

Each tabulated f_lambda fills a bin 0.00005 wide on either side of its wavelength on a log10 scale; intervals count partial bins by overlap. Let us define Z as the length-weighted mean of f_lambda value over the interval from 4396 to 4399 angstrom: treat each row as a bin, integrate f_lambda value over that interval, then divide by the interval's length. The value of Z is 31.1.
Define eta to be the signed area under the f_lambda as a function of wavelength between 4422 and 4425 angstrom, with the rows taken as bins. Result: 92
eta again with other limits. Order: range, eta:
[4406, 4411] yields 145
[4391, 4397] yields 177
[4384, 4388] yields 110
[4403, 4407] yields 114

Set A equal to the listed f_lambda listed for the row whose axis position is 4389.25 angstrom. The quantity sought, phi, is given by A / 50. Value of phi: 0.599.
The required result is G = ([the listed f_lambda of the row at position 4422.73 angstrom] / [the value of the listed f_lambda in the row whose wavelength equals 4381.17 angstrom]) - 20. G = -19.0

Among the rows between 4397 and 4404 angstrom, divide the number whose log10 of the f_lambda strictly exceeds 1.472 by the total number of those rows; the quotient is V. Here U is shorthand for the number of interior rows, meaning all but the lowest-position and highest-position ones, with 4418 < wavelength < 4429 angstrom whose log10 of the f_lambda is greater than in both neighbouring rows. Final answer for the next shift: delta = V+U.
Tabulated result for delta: 3.4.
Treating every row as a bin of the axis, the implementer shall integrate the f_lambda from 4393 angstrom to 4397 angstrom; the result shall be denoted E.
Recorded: 118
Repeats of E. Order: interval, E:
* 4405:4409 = 114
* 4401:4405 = 115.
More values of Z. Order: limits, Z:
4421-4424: 31.0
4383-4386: 26.0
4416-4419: 28.7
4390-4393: 29.9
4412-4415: 30.3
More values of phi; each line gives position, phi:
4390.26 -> 0.598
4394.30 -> 0.599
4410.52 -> 0.588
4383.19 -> 0.562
